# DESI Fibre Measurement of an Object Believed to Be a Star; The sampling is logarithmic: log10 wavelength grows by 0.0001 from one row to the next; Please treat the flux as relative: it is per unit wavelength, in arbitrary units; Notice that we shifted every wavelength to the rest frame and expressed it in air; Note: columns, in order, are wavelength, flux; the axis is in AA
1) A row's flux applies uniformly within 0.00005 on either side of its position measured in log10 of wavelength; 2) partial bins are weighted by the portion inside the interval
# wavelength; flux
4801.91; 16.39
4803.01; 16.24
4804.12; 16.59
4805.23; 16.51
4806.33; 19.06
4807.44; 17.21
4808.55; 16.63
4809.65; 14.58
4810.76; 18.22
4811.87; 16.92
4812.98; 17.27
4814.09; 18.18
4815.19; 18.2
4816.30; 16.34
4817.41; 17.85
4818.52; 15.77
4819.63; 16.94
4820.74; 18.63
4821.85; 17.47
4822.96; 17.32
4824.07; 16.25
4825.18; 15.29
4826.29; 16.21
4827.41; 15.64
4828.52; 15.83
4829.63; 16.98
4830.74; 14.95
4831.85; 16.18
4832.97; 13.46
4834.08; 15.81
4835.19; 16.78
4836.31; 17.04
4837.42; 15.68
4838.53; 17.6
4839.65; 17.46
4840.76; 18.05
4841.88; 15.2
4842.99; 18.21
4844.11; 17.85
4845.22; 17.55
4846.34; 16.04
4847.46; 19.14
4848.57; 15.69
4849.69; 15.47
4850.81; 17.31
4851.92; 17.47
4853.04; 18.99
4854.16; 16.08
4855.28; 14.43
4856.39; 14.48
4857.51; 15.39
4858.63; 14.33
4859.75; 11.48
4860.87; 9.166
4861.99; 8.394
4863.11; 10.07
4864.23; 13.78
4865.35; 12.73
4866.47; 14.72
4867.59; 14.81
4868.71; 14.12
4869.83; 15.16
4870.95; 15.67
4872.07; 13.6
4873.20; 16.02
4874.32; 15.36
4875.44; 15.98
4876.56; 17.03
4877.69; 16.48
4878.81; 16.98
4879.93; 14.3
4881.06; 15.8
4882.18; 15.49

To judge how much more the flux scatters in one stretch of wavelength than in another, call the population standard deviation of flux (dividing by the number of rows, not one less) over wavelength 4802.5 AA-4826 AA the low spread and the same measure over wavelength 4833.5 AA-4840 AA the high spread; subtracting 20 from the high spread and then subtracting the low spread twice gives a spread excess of -21.4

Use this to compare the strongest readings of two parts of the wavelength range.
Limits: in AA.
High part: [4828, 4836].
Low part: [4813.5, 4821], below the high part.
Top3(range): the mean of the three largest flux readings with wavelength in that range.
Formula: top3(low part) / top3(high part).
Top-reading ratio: 1.10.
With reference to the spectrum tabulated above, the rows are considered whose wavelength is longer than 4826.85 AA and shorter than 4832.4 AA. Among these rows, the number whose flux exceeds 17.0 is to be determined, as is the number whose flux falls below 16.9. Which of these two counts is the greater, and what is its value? 4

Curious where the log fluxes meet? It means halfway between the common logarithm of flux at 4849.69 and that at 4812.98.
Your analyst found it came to 1.21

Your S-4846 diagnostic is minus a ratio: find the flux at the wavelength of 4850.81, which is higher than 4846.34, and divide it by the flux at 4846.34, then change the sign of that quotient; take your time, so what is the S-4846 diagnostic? -1.08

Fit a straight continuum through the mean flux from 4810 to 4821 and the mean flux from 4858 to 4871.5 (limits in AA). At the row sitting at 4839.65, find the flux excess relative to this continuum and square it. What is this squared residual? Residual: 5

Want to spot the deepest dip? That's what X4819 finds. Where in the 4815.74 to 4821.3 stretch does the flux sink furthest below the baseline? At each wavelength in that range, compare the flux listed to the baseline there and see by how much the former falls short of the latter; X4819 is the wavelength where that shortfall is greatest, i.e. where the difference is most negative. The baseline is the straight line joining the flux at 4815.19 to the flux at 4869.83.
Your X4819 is 4818.52 AA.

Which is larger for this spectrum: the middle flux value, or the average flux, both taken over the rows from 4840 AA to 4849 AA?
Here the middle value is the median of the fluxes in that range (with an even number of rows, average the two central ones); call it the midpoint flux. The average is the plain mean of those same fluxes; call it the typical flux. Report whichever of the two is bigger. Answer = 17.7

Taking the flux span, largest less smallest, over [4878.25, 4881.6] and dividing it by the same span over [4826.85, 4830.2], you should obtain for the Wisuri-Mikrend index 2.0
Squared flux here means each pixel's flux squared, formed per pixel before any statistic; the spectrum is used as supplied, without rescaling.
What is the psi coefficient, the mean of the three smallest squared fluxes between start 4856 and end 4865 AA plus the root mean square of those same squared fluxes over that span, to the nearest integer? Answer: 250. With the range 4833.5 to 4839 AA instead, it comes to 536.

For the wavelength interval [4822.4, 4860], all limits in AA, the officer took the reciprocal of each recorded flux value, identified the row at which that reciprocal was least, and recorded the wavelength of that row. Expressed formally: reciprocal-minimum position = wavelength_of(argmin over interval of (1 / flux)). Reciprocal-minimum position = 4847.46 AA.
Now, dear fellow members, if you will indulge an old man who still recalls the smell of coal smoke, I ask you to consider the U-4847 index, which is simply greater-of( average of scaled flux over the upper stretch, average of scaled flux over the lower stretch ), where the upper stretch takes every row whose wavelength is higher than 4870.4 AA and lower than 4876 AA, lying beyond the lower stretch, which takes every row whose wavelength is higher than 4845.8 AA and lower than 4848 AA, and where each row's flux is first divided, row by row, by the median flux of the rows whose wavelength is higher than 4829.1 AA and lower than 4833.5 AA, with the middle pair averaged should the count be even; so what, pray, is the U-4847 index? 1.13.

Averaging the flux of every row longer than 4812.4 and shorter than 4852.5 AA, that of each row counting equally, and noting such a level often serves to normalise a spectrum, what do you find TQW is 16.8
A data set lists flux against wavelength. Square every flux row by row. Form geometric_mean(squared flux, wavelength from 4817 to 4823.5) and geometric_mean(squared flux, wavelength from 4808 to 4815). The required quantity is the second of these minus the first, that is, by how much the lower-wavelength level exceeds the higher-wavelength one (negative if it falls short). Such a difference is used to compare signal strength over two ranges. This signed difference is -13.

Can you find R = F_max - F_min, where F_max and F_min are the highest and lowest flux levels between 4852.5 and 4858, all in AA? 4.6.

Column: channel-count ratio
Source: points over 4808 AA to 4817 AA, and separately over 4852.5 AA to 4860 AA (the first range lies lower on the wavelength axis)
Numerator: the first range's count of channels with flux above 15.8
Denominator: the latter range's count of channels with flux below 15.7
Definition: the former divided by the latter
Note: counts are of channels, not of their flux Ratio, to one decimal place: 1.4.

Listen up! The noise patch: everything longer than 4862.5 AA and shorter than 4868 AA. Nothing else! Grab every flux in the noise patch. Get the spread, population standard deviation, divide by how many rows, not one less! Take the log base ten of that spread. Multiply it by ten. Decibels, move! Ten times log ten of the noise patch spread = 2.4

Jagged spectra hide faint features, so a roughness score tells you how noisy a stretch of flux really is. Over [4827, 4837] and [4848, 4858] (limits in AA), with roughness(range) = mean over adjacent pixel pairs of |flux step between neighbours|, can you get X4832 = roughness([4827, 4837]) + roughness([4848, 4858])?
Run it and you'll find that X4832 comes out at 2.5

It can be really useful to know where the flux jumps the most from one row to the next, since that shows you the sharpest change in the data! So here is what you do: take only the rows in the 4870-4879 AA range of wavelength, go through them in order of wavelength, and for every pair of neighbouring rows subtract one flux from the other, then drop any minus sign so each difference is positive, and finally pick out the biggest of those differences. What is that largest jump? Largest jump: 2.4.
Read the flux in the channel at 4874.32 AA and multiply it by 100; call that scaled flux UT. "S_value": 1536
